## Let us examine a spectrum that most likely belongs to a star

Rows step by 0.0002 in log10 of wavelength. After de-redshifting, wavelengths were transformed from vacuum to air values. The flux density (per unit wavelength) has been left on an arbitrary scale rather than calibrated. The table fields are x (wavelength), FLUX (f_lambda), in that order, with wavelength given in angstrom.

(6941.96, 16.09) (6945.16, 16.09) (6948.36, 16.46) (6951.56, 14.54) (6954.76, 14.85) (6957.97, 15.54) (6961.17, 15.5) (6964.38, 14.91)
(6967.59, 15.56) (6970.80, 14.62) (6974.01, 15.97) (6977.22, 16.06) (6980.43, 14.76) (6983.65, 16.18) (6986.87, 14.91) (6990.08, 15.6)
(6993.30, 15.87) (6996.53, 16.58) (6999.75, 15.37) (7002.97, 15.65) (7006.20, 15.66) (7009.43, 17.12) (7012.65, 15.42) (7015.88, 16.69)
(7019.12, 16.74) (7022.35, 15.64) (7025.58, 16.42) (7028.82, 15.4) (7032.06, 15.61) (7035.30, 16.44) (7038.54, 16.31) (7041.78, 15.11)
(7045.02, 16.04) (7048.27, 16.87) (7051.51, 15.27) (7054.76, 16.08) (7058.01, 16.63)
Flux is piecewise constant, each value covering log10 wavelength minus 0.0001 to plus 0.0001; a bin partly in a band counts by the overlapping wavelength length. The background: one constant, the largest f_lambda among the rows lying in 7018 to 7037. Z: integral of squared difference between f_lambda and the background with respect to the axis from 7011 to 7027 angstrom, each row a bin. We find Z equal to 10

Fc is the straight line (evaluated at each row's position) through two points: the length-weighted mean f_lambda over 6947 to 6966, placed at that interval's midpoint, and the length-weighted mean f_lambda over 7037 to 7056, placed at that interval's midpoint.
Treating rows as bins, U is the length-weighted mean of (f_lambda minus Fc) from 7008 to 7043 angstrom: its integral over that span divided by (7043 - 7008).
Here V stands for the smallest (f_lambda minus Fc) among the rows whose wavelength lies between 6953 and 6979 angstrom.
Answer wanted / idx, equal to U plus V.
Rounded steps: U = 0.30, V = -0.768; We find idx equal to -0.47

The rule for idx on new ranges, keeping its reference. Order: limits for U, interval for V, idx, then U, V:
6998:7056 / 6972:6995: -0.51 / 0.19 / -0.699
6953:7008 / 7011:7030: -0.37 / 0.05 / -0.416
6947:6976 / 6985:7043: -0.79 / 0.01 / -0.802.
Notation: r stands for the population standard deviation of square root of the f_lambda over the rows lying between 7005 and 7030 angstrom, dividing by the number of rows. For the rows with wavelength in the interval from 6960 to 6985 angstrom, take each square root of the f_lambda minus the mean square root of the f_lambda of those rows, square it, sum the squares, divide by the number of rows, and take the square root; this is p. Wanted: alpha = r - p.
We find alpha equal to 0.006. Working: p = 0.073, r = 0.079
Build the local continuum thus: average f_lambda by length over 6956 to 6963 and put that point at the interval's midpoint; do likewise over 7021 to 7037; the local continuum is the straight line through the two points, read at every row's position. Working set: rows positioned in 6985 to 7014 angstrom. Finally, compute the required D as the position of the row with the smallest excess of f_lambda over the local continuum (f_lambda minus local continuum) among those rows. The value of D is 6986.87 angstrom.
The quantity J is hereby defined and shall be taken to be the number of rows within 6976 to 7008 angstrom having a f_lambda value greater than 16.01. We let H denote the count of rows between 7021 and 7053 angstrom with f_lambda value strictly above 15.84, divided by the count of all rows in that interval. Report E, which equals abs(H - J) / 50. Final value 0.050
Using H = 0.50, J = 3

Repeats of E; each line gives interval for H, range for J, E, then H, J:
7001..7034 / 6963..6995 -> 0.032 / 0.40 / 2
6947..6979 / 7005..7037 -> 0.094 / 0.30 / 5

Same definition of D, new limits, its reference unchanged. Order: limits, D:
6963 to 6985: 6970.80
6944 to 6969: 6951.56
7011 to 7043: 7041.78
